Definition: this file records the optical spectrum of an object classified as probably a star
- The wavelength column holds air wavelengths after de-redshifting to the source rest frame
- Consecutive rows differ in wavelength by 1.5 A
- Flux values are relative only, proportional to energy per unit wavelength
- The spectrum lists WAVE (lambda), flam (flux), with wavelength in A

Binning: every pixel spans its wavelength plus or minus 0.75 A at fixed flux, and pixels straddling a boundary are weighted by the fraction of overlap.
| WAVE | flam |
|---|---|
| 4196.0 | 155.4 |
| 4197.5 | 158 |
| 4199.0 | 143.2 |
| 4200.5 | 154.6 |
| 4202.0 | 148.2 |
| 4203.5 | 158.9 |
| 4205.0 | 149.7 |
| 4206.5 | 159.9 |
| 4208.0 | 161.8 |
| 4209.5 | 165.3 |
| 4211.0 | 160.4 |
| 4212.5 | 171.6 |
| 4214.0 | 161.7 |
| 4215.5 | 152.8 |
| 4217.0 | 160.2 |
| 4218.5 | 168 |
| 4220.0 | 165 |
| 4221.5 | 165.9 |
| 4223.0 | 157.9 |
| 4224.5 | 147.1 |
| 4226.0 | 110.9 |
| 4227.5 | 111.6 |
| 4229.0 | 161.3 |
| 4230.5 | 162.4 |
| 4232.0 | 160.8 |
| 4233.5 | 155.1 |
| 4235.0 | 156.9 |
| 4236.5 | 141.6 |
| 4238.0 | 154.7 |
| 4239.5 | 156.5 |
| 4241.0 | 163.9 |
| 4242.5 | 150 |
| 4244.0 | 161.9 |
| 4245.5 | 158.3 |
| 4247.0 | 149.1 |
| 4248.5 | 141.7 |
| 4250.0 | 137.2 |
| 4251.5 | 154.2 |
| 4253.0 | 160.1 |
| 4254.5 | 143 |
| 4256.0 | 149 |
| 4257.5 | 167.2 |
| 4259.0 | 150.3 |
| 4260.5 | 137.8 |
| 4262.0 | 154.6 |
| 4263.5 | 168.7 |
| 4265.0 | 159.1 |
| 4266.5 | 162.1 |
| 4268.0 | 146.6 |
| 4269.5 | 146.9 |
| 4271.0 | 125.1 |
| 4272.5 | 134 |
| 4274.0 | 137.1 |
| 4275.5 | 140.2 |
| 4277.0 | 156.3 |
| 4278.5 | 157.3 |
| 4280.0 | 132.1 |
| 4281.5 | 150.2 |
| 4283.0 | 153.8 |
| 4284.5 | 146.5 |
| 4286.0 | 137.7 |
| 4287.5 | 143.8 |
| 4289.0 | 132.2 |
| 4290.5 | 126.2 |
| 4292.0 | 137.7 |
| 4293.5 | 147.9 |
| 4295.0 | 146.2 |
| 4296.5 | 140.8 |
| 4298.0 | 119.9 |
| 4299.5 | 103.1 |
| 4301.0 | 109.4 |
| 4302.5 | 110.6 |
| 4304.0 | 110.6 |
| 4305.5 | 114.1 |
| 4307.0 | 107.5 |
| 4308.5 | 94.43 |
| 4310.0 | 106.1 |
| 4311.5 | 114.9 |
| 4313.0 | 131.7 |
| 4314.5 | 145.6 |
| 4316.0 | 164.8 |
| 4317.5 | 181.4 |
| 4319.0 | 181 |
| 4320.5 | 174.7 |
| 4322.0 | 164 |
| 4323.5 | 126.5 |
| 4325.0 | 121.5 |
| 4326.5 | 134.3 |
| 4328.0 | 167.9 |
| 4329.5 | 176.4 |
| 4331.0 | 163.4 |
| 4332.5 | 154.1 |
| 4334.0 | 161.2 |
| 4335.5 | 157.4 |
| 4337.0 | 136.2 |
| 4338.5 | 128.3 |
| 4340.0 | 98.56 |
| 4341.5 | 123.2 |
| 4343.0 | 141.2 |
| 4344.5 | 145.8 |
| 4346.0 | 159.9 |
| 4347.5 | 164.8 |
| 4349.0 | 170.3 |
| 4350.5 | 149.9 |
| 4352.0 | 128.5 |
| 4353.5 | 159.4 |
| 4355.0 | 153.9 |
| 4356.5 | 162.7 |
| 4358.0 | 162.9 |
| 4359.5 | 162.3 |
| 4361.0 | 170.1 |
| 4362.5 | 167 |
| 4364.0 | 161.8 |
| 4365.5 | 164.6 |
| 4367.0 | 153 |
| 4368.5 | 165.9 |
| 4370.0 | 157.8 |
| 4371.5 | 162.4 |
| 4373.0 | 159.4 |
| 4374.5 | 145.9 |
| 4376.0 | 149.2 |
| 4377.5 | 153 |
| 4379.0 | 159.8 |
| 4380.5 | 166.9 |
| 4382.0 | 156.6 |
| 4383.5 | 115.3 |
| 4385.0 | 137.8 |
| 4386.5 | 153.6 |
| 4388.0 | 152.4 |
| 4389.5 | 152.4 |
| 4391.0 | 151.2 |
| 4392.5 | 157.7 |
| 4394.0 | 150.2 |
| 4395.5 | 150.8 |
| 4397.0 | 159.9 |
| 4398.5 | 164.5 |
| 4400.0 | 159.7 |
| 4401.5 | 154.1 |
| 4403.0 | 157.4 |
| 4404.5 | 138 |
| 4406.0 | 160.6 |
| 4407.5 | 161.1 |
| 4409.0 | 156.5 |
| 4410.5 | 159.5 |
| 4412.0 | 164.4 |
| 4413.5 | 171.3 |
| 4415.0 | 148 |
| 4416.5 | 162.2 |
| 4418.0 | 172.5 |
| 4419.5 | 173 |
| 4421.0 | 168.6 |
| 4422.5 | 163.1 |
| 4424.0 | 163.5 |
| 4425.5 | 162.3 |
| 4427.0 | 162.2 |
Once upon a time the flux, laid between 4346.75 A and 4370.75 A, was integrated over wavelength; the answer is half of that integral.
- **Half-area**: 1916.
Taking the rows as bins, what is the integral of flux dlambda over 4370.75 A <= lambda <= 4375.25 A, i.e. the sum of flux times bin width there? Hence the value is 702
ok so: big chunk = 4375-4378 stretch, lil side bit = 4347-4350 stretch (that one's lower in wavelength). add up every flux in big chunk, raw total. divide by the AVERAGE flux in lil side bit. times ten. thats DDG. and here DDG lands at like 18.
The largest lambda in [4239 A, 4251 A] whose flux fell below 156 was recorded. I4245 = 4250.0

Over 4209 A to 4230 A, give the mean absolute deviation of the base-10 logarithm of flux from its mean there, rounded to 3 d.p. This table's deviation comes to 0.042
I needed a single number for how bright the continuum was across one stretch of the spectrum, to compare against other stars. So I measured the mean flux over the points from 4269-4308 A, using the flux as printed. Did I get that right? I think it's 133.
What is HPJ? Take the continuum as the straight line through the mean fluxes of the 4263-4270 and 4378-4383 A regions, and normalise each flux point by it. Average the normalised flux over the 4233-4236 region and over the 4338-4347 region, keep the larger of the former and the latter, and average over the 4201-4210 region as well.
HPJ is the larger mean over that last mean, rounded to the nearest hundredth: 0.98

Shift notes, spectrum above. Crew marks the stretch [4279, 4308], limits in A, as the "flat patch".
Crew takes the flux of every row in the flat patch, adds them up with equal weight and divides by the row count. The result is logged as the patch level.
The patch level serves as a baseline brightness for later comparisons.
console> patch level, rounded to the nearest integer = 130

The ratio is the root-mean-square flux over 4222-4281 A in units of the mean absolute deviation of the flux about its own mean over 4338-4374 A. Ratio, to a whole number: 12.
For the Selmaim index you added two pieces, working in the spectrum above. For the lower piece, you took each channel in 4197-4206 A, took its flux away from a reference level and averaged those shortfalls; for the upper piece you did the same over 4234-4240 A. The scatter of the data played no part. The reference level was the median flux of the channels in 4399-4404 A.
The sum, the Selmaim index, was 10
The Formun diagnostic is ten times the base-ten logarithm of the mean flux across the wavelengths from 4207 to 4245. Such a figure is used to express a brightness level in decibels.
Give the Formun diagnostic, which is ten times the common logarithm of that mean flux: 21.9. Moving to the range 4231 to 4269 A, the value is 21.9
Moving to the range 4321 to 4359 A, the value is 21.7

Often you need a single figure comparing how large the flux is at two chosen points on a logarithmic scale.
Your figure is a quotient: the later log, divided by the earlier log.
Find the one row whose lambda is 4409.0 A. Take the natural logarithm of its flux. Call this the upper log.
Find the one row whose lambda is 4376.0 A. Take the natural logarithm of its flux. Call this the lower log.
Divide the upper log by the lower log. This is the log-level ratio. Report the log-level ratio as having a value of 1.01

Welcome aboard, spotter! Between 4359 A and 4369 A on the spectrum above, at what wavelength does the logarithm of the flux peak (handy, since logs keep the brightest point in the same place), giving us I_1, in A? 4361.0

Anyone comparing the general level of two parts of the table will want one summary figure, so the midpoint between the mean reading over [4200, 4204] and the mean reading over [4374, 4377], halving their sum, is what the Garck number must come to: 151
